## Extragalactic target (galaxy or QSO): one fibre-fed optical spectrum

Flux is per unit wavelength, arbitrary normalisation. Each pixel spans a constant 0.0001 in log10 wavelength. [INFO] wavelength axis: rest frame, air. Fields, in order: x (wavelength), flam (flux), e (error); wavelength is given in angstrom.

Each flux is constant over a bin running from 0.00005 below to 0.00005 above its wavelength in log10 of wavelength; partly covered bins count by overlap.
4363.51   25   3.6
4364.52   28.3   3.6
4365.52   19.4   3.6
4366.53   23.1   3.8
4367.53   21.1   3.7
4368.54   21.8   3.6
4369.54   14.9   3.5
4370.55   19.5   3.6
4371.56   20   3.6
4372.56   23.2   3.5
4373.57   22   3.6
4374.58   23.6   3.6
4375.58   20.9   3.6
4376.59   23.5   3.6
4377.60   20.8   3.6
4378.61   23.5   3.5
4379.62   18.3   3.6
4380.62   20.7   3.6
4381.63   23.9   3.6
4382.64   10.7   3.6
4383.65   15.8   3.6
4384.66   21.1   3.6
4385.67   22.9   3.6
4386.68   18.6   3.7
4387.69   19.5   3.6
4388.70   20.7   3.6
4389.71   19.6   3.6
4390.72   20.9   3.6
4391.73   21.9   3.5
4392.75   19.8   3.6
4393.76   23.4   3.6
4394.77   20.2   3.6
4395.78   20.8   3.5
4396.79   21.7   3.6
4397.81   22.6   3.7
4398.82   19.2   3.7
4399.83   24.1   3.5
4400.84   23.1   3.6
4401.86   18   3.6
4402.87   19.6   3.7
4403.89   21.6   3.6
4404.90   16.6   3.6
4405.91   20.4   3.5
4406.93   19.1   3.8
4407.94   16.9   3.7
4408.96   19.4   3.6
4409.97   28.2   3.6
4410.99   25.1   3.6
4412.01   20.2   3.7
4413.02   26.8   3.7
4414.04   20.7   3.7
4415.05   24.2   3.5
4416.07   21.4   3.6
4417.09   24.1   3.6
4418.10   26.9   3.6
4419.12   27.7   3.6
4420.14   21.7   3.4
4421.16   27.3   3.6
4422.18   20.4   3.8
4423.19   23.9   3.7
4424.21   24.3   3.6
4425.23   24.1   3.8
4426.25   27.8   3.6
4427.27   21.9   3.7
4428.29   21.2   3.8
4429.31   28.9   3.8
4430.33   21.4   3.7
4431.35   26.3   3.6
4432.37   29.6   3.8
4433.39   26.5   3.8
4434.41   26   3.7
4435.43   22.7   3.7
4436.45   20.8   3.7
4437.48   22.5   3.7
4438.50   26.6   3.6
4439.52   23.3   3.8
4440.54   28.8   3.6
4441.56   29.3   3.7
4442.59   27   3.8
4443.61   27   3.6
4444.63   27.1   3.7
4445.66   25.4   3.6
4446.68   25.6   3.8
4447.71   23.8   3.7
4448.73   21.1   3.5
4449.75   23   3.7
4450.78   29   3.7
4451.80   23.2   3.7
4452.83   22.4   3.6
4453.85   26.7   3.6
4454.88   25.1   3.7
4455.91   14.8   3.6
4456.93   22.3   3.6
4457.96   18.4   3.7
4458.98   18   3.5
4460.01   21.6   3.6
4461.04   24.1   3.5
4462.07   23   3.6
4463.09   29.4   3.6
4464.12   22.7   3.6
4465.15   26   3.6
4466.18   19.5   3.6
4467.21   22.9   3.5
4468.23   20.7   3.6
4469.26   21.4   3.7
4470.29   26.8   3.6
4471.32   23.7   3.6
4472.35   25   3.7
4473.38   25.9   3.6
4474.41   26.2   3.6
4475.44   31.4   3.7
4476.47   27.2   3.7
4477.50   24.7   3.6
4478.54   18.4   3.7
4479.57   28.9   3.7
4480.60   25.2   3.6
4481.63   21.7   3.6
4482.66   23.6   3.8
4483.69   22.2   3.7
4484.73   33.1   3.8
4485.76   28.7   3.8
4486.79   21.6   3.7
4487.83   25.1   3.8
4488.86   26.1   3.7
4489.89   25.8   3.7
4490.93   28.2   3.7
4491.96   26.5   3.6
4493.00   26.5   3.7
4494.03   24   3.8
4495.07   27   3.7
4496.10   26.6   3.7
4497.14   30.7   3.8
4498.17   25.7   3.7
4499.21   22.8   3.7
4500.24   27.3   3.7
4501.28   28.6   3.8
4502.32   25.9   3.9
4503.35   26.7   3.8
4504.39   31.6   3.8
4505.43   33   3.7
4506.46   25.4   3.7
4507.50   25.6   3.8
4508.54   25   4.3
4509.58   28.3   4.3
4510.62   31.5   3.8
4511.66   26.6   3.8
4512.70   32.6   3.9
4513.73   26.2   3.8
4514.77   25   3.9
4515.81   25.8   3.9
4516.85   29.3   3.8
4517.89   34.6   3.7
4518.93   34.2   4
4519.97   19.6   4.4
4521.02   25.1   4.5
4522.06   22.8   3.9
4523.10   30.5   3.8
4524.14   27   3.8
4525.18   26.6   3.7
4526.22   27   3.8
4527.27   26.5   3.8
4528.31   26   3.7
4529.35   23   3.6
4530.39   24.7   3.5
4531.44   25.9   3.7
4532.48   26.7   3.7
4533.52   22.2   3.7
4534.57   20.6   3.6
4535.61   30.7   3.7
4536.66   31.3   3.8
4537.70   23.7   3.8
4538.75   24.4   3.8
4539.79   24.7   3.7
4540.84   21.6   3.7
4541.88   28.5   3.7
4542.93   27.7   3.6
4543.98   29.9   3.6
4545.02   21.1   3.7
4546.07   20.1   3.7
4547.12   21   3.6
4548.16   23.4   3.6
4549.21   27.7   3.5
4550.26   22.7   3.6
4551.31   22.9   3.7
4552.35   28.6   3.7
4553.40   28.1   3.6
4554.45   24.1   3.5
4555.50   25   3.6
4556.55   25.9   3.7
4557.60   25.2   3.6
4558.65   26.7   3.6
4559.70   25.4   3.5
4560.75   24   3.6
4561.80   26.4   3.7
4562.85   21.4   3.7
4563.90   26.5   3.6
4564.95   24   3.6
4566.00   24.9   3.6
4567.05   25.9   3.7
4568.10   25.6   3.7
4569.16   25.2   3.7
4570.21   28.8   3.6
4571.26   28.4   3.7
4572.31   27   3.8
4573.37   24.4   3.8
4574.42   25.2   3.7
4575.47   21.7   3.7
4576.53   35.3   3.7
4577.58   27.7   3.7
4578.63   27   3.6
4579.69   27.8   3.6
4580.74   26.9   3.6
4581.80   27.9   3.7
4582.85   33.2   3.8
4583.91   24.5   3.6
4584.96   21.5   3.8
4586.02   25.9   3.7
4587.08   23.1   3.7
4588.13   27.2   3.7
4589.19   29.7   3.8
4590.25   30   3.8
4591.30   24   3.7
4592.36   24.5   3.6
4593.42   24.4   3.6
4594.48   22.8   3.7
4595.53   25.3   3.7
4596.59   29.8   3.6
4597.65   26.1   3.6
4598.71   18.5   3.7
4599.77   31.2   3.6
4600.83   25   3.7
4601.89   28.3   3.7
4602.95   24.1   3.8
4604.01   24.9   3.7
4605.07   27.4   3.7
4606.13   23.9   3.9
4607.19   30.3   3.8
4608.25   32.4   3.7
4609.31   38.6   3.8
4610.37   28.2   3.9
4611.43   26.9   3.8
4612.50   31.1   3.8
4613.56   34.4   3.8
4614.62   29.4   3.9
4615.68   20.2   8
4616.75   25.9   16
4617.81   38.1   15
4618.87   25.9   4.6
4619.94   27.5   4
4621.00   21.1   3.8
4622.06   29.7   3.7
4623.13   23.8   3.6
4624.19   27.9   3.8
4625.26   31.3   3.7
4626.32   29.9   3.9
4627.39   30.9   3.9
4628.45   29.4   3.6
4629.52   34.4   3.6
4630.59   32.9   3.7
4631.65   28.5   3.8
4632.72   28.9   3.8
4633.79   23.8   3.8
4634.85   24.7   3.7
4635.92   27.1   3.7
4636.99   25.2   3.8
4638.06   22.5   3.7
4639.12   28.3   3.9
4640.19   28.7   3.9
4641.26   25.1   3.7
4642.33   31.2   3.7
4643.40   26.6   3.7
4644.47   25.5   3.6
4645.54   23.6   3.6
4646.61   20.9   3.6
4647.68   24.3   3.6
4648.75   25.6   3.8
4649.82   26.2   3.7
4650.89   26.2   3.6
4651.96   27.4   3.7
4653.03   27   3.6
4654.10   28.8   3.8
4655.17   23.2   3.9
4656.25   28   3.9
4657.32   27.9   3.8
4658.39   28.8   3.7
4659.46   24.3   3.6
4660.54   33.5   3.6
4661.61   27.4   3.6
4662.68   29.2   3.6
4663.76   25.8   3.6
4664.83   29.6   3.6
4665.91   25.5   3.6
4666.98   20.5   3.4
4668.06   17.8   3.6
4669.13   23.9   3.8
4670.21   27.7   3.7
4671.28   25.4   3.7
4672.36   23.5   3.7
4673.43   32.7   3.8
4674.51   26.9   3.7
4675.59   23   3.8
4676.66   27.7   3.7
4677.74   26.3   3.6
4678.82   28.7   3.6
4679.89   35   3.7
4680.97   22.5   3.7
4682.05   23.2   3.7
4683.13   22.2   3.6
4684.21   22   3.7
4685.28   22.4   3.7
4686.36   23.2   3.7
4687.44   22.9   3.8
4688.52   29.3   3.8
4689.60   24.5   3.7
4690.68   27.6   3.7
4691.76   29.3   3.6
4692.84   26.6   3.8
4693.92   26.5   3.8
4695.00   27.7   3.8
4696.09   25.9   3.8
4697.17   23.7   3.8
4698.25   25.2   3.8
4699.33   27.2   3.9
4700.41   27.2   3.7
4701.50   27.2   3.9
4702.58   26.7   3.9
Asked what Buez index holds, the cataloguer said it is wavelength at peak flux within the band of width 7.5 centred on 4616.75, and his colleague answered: 4617.81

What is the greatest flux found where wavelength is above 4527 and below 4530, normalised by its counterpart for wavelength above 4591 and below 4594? 1.08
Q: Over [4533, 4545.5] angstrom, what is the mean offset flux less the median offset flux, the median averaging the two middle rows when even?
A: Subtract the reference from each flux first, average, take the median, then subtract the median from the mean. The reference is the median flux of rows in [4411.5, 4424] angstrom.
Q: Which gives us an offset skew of 1.0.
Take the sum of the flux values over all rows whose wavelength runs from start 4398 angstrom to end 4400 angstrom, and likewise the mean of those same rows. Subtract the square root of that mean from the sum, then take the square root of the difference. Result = 6.2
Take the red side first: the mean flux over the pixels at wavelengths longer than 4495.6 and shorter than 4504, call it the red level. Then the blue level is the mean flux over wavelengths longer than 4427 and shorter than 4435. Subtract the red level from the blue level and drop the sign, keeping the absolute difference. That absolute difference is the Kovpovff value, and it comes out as 1.6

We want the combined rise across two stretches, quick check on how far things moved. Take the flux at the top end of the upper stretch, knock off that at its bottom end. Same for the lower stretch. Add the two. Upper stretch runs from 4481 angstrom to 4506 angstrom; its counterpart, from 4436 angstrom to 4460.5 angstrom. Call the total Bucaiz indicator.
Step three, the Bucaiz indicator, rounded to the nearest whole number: 12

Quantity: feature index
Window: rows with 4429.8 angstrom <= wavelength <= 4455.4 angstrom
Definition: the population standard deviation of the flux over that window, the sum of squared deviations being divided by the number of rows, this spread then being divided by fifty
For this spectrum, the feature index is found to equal 0.052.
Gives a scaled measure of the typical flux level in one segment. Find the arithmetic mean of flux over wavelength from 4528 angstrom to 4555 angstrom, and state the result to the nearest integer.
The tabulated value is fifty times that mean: 1252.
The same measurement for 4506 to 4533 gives 1349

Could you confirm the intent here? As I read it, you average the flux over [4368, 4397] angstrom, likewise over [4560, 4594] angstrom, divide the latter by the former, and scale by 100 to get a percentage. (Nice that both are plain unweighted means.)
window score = 128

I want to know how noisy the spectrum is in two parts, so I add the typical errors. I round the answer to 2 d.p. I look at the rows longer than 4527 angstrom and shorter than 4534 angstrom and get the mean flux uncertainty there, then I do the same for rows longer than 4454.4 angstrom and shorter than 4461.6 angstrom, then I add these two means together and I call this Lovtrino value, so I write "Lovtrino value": 7.27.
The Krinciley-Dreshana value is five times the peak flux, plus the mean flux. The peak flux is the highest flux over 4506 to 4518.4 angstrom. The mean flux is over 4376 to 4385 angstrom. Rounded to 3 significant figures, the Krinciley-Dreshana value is 193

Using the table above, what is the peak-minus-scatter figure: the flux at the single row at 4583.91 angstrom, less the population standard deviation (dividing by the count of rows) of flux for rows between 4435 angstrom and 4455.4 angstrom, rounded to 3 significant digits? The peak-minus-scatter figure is 22.0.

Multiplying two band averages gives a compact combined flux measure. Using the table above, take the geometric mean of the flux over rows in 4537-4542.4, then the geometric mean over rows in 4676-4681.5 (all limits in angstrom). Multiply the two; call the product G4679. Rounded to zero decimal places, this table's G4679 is 679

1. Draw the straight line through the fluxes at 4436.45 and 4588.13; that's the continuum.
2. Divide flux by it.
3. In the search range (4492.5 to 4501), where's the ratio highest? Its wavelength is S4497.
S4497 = 4497.14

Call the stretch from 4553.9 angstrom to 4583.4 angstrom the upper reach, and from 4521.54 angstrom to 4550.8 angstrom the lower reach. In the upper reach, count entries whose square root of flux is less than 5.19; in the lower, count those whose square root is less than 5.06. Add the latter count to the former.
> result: 33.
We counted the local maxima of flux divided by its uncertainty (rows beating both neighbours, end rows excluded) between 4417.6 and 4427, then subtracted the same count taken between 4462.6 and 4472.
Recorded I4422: 0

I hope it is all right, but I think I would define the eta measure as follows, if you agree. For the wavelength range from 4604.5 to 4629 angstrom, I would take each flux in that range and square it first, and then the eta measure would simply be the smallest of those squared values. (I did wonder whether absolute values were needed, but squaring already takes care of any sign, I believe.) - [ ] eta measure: 408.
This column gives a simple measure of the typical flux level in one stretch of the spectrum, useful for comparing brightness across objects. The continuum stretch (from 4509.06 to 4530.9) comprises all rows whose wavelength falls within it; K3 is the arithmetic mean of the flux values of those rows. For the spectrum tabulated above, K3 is 27.3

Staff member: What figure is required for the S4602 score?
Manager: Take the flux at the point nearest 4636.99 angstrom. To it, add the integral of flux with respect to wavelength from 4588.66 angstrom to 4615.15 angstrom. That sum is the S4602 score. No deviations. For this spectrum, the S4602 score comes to 758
